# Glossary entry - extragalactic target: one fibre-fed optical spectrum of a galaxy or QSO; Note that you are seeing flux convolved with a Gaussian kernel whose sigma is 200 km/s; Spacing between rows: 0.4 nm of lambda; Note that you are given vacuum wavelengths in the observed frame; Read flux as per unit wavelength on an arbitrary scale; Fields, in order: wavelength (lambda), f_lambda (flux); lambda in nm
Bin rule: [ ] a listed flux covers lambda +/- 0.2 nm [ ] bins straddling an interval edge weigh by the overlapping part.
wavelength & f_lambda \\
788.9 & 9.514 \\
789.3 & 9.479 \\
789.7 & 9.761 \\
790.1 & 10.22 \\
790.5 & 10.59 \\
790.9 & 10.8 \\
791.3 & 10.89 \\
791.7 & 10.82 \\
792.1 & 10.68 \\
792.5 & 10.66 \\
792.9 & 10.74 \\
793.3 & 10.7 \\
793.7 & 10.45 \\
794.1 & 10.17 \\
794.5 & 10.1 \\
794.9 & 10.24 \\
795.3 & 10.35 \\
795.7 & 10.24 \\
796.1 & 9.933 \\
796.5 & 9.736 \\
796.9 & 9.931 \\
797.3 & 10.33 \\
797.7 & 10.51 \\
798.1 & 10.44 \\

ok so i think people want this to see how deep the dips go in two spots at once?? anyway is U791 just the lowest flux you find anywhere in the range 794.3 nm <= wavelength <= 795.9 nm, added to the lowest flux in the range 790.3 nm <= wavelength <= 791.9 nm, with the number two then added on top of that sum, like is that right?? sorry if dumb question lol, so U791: 22.69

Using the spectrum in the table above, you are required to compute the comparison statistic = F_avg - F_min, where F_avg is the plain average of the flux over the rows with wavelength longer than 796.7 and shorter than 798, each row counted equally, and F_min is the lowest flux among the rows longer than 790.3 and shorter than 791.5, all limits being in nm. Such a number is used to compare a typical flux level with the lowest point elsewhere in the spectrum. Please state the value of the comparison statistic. -0.3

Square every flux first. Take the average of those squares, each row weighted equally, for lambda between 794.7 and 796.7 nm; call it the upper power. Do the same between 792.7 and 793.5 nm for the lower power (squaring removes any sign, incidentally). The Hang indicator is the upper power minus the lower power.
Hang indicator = -13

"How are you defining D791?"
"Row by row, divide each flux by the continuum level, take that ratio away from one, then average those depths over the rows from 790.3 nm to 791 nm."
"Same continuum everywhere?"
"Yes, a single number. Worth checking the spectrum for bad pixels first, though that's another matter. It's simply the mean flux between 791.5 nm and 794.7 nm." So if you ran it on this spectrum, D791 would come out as -0.01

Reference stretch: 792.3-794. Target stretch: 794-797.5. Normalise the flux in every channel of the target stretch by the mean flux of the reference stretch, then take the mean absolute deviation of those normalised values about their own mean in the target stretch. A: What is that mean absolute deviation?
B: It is 0.016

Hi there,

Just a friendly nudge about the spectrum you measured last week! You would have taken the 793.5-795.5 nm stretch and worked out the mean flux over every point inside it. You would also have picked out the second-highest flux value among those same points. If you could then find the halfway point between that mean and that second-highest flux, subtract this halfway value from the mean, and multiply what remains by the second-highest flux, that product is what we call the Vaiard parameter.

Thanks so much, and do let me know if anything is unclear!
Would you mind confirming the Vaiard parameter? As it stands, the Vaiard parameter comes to -0.46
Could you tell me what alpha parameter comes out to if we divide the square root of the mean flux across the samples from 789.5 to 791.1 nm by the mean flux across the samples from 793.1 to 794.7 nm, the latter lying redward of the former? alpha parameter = 0.311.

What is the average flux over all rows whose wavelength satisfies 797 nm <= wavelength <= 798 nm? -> 10.4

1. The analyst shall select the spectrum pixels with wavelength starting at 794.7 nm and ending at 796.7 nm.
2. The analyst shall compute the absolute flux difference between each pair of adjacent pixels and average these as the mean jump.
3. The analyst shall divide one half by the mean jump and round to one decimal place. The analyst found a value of 2.8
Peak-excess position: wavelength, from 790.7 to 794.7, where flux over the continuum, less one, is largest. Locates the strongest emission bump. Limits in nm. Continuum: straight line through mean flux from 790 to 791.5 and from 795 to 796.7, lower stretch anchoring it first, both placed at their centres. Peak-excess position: 793.3 nm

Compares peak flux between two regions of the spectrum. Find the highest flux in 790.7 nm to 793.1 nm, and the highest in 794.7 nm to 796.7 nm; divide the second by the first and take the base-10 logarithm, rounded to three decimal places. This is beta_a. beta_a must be -0.022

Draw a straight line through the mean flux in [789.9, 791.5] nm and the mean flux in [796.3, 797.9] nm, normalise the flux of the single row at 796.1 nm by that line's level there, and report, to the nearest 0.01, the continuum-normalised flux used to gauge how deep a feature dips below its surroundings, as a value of 0.97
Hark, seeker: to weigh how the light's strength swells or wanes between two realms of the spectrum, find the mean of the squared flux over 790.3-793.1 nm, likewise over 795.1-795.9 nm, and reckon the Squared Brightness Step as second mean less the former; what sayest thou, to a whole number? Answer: -9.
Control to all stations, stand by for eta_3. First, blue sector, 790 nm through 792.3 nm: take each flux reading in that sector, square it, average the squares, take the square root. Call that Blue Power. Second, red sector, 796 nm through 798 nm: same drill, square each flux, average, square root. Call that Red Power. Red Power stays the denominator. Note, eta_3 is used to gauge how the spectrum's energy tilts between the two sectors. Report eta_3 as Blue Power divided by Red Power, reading 1.057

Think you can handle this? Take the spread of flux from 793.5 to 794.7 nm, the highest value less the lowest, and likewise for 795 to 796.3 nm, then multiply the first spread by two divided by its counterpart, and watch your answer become 1.7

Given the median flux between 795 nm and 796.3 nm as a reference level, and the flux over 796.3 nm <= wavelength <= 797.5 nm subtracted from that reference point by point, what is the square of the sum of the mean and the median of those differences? 0.30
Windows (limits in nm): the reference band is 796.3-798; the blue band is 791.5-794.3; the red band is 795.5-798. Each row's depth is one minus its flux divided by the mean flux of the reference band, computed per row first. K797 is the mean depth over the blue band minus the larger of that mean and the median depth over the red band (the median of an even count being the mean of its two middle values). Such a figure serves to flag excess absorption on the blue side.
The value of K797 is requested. -0.051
